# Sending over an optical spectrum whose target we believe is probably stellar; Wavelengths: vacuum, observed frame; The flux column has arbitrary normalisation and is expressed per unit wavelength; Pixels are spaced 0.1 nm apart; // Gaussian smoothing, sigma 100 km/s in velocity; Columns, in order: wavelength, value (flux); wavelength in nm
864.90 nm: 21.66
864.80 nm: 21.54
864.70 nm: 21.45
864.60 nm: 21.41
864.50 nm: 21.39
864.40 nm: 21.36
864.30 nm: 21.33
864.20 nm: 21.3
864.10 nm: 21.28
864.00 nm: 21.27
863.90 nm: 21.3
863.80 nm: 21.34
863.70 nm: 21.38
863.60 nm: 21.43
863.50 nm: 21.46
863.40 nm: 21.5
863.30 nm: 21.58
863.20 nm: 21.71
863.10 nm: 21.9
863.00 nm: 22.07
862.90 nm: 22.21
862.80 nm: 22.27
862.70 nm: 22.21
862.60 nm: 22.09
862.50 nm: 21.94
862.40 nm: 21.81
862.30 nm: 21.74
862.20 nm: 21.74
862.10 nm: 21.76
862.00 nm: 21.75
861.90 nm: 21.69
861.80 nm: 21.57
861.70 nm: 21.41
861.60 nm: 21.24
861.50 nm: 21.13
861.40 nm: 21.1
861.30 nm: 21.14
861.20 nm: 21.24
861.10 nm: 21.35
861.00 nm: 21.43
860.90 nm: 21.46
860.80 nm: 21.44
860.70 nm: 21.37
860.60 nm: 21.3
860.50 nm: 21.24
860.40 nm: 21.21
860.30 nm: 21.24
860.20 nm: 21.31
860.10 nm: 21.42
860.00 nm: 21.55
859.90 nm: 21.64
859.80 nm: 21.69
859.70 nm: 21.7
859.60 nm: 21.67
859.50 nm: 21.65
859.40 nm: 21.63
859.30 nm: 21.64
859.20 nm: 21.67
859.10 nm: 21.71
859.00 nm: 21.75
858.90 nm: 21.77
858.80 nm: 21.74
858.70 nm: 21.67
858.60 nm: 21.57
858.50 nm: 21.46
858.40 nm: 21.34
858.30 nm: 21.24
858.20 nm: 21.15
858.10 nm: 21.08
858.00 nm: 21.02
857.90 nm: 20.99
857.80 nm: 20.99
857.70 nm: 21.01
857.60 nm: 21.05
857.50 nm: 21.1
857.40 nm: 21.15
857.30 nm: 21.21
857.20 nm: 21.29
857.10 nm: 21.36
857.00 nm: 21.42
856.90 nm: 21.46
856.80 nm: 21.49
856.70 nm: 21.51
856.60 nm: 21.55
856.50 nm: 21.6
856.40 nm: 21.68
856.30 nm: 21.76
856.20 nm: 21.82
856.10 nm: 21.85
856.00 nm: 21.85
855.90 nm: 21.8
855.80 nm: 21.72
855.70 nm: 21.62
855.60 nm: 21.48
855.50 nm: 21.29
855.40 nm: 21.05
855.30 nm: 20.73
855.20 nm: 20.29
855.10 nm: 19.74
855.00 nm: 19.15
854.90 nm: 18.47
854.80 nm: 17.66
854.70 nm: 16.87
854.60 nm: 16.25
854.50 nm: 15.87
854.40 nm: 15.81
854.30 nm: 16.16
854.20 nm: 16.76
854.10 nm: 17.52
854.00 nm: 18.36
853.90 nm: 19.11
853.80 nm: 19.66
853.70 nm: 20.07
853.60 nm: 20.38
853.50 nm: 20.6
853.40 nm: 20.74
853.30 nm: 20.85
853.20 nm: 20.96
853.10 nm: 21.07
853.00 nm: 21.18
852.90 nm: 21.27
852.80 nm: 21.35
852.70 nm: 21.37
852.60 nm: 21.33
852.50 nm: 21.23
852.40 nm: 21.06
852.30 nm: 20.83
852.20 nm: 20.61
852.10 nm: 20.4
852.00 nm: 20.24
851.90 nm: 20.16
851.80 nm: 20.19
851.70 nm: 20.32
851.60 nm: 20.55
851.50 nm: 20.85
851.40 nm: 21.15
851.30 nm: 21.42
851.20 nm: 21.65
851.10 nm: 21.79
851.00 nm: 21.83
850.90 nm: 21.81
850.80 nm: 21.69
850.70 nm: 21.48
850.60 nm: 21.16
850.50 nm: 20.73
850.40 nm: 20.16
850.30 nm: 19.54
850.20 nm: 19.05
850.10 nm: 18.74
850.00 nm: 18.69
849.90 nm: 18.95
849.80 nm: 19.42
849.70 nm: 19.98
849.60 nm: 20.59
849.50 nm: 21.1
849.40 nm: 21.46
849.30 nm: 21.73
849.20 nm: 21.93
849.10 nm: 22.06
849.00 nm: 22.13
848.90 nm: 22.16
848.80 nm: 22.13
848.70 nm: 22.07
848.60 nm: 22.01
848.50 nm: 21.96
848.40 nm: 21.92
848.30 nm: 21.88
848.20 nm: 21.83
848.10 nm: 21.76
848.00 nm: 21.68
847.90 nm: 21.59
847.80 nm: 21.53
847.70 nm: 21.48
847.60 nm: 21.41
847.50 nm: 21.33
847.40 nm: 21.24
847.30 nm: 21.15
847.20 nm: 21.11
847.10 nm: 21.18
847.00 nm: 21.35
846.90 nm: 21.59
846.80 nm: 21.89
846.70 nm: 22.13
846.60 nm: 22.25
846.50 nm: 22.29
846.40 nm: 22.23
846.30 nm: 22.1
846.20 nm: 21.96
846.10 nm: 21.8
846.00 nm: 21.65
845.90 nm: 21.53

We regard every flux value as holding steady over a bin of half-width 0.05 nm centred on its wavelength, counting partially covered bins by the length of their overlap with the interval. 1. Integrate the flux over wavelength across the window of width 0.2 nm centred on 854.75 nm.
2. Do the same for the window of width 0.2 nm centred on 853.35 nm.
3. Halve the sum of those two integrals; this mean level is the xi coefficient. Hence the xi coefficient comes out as 3.81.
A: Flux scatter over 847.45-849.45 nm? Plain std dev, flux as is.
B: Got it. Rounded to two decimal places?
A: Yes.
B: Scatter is 0.26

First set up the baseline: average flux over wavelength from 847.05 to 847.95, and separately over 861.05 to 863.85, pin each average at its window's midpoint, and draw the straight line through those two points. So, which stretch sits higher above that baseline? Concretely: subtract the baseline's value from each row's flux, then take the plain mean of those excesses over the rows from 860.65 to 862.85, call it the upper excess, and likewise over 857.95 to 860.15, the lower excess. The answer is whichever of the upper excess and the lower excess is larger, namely -0.03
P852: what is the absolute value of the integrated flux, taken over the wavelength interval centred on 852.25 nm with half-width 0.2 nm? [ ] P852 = 8.3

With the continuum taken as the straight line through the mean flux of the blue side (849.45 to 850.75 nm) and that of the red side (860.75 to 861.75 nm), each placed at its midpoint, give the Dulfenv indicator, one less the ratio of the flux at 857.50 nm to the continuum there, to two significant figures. -0.012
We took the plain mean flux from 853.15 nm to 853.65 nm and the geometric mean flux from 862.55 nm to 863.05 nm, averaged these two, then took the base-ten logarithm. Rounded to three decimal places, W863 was 1.331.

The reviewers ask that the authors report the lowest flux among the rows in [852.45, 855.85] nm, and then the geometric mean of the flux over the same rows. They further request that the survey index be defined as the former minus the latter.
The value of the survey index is -3.7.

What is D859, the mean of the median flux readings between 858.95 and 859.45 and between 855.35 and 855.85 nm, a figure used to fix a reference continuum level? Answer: 21.6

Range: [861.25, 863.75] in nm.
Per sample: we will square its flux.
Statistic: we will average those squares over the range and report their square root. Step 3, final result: 21.68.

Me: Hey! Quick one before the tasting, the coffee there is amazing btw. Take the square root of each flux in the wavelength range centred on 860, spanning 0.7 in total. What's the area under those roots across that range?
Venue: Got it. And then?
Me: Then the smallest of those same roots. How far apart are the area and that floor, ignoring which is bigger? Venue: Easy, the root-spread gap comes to 1.362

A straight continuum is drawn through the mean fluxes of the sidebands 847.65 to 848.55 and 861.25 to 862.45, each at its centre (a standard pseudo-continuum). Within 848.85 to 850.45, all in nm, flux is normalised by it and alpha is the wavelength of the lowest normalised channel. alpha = 850.00 nm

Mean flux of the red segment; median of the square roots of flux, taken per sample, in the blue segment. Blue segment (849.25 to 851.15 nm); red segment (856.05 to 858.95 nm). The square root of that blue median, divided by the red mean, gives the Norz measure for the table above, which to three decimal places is 0.100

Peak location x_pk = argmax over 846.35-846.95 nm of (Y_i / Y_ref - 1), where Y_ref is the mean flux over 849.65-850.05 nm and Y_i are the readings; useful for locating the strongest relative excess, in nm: 846.50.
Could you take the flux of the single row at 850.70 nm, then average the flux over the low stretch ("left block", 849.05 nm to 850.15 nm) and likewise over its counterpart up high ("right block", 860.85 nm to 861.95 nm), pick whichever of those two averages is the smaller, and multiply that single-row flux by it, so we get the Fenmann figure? 439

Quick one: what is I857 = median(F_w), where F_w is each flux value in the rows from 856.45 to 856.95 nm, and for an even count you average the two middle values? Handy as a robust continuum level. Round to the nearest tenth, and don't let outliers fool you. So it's 21.5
